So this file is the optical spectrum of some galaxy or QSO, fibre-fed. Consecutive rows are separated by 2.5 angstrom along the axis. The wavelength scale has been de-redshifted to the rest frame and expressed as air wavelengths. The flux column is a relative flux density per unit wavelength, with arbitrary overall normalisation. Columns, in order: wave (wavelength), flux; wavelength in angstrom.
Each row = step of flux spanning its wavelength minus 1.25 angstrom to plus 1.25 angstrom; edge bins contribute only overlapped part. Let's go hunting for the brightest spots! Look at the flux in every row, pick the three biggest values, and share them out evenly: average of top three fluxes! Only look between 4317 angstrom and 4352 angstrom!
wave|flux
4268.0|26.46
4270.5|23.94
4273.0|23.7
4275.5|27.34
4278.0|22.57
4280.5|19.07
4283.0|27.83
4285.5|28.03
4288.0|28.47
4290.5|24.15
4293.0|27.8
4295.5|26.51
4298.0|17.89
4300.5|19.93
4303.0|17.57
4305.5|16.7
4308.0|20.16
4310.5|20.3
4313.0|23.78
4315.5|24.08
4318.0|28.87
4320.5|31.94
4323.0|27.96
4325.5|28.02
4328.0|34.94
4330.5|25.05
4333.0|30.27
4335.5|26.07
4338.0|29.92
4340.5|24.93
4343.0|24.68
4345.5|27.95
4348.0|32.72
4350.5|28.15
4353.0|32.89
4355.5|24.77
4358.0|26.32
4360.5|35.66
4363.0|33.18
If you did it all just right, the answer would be 33.2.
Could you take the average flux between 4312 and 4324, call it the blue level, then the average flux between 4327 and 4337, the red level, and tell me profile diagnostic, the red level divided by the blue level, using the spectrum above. 1.06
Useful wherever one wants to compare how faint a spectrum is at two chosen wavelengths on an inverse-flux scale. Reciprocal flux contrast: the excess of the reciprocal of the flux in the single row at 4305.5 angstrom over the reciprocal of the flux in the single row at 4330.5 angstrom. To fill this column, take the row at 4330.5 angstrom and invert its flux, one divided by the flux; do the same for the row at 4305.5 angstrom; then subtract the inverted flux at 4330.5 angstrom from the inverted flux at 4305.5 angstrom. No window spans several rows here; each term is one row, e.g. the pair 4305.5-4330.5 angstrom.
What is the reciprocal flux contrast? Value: 0.020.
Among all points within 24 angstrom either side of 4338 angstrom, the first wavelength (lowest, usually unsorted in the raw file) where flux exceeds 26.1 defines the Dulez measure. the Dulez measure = 4318.0 angstrom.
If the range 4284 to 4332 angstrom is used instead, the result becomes 4285.5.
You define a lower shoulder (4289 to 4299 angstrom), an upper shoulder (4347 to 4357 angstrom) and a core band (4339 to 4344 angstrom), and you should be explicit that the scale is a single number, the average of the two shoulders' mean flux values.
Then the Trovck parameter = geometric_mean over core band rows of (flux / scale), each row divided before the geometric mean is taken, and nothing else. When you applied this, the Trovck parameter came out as 0.92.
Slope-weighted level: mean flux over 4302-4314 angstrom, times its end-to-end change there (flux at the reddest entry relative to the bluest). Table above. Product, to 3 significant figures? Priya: 122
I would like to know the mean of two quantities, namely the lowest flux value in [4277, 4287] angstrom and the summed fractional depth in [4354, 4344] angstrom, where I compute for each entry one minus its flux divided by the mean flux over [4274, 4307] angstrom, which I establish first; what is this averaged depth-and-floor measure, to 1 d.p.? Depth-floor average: 8.9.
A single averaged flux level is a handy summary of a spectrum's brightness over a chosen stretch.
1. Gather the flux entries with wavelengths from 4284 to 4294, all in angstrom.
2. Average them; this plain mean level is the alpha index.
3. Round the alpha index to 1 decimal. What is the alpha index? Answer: 27.1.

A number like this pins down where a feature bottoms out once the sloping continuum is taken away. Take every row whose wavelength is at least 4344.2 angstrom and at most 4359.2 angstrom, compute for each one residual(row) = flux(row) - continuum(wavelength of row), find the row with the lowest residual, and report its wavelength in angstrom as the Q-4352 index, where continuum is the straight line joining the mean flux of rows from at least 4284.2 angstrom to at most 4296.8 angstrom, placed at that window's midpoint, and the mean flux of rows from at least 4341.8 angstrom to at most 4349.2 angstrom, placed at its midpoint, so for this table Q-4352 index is 4355.5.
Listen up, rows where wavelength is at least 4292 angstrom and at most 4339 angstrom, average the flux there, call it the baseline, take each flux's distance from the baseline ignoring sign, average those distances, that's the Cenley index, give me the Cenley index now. 4.3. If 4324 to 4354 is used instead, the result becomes 2.8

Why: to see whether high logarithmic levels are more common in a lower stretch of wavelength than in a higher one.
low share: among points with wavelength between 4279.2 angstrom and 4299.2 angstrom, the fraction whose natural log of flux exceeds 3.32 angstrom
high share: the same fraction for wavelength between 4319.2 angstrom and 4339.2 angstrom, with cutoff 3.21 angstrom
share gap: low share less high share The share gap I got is -0.50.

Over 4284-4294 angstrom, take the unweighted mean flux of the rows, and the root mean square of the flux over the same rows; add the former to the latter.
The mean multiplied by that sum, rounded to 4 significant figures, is 1472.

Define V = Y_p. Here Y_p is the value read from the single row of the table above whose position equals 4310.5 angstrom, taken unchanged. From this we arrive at 20.3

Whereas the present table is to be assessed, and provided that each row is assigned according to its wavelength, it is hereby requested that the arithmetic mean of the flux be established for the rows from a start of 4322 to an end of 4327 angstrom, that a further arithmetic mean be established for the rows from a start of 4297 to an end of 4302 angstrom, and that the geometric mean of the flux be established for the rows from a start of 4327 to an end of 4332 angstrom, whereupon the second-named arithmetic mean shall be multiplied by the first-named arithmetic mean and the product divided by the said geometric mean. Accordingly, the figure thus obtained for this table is 18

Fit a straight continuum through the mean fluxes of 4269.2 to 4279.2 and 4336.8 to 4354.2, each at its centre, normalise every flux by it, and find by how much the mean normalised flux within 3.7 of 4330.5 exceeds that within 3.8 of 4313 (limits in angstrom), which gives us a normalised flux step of 0.23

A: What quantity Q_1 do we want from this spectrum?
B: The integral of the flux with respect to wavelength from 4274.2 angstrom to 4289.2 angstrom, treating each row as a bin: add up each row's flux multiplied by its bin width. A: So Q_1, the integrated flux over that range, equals 383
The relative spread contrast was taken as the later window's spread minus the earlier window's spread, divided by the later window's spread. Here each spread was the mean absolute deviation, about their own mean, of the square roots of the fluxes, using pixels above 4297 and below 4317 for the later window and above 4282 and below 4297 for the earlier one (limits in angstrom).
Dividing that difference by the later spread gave 0.5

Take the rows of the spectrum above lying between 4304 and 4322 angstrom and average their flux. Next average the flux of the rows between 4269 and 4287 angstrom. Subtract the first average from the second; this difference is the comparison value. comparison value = 1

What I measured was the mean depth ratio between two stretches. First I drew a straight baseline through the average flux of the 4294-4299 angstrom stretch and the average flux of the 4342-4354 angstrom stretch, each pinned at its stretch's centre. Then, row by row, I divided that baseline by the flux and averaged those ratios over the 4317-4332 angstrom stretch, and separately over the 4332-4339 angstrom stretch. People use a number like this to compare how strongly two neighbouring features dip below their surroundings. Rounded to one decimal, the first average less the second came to -0.1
